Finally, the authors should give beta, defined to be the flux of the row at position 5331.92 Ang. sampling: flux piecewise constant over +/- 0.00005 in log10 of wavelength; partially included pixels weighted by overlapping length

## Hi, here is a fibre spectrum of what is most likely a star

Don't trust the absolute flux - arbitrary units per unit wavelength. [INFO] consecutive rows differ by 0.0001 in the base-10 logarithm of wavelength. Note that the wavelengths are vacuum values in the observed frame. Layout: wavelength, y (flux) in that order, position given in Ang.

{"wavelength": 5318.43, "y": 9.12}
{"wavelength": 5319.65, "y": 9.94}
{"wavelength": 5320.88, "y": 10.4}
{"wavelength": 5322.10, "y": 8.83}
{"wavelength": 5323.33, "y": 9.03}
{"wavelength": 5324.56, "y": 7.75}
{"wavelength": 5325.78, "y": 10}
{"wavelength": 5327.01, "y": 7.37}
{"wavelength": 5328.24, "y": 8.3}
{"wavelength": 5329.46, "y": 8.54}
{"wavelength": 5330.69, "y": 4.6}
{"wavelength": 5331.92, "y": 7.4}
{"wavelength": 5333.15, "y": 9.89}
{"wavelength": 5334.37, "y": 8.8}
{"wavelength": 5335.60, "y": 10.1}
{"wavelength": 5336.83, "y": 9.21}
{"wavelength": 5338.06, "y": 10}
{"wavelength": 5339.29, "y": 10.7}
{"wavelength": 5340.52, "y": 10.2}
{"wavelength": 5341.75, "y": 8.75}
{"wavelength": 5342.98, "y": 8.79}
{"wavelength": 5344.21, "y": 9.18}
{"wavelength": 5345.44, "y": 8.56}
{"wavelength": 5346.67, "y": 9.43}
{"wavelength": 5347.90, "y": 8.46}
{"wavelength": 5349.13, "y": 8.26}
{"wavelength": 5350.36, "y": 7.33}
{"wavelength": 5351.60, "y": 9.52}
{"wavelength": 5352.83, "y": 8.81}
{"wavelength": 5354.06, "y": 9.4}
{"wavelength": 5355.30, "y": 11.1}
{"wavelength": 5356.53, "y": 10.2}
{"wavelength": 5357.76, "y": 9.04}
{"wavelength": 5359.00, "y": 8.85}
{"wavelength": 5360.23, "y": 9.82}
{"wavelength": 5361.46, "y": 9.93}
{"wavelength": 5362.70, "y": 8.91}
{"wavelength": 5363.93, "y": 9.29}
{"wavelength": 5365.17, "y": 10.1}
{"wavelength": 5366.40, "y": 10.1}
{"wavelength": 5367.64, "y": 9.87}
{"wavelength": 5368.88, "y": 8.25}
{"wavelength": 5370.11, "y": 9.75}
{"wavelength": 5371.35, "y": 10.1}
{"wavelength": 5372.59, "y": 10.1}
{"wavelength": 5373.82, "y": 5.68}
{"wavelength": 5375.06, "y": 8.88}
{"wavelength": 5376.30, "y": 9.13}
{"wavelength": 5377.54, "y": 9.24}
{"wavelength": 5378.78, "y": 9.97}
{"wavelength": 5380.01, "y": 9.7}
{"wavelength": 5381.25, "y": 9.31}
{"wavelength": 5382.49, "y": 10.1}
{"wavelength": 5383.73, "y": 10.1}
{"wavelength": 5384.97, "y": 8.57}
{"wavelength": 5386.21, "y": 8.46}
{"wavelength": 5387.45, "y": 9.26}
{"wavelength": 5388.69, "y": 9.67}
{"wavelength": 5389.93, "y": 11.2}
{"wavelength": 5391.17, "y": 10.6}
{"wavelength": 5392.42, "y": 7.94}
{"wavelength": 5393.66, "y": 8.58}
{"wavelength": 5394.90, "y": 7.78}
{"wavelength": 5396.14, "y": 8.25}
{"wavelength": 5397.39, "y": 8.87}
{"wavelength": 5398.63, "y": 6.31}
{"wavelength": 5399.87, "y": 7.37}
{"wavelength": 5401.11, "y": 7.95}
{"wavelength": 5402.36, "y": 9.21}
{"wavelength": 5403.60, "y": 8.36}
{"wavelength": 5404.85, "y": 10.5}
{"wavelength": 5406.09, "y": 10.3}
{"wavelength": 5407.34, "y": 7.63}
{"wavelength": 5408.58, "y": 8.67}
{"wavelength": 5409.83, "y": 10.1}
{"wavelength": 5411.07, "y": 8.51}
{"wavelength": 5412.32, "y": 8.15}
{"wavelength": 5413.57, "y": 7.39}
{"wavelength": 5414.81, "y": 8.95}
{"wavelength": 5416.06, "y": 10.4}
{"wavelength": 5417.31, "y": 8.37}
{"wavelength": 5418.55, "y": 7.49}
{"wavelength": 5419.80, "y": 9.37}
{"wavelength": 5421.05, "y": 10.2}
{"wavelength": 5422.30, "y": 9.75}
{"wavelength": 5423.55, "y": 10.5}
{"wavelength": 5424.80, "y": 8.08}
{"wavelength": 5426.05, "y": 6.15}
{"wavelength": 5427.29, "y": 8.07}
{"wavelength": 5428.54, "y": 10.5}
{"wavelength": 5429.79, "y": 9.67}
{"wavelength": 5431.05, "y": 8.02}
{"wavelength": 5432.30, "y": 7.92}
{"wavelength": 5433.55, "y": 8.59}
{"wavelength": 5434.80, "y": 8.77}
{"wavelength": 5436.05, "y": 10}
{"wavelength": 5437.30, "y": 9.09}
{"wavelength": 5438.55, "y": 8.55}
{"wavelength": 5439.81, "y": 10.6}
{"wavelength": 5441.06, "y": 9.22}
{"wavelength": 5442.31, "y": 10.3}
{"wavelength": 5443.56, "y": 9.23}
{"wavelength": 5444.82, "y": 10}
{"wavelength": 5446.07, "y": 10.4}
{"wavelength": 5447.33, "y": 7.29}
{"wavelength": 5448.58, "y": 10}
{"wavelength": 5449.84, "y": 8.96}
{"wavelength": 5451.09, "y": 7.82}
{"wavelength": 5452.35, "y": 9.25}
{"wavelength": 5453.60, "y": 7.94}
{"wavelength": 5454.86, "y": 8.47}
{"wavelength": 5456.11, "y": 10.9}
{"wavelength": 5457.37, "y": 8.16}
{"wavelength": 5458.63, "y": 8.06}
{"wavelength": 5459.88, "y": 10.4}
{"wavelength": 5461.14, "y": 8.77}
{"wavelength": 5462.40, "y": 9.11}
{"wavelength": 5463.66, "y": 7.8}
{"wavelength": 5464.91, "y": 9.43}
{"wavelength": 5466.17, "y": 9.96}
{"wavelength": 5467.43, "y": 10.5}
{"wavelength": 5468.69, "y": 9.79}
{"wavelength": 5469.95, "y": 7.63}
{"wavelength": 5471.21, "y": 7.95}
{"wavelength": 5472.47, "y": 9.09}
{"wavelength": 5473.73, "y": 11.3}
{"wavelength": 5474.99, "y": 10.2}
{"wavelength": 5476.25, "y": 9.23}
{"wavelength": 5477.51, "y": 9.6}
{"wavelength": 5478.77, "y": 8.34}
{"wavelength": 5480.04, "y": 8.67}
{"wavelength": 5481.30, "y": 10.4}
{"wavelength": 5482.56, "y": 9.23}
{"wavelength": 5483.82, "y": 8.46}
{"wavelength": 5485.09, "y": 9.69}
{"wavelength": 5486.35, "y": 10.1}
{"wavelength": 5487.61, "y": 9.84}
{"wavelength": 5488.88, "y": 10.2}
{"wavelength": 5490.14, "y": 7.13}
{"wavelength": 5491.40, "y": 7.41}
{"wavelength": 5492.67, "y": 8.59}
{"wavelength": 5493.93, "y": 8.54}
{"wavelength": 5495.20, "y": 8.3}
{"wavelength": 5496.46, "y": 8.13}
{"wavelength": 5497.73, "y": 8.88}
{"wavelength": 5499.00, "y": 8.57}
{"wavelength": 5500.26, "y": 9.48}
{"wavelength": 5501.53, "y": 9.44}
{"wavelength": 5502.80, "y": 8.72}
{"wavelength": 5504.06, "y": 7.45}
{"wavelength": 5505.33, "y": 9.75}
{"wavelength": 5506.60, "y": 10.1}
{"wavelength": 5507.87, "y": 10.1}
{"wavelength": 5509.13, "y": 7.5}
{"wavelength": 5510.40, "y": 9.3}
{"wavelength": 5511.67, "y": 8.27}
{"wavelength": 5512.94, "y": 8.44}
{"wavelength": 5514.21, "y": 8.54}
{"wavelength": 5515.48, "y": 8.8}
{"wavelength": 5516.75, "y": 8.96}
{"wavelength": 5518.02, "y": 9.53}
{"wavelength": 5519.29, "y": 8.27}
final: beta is 7.4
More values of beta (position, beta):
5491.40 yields 7.41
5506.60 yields 10.1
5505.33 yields 9.75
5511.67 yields 8.27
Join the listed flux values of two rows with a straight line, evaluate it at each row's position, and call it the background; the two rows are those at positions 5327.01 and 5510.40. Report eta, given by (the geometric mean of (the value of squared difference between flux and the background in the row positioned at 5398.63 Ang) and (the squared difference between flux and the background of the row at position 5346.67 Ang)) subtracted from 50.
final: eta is 46.6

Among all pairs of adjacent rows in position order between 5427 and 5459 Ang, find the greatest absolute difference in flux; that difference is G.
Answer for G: 3.1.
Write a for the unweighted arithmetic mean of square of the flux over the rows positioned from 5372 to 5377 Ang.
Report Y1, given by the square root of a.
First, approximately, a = 74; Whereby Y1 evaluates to 8.6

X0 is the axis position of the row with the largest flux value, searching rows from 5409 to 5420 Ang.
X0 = 5416.06 Ang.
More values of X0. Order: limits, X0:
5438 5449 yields 5439.81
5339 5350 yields 5339.29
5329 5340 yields 5339.29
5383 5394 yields 5389.93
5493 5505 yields 5500.26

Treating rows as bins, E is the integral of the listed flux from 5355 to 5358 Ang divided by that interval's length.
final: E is 10.2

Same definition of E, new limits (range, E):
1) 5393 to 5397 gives 8.2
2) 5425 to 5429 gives 8.1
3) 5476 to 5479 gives 9.1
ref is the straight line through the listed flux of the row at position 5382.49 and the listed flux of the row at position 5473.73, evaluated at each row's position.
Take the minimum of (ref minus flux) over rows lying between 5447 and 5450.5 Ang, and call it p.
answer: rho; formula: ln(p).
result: 0.0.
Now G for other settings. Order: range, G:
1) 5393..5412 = 2.7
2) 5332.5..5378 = 4.4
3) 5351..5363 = 1.7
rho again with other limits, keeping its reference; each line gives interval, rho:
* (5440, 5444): -0.5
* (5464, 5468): -0.3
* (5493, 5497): 1.1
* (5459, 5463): -0.3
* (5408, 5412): -1.0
